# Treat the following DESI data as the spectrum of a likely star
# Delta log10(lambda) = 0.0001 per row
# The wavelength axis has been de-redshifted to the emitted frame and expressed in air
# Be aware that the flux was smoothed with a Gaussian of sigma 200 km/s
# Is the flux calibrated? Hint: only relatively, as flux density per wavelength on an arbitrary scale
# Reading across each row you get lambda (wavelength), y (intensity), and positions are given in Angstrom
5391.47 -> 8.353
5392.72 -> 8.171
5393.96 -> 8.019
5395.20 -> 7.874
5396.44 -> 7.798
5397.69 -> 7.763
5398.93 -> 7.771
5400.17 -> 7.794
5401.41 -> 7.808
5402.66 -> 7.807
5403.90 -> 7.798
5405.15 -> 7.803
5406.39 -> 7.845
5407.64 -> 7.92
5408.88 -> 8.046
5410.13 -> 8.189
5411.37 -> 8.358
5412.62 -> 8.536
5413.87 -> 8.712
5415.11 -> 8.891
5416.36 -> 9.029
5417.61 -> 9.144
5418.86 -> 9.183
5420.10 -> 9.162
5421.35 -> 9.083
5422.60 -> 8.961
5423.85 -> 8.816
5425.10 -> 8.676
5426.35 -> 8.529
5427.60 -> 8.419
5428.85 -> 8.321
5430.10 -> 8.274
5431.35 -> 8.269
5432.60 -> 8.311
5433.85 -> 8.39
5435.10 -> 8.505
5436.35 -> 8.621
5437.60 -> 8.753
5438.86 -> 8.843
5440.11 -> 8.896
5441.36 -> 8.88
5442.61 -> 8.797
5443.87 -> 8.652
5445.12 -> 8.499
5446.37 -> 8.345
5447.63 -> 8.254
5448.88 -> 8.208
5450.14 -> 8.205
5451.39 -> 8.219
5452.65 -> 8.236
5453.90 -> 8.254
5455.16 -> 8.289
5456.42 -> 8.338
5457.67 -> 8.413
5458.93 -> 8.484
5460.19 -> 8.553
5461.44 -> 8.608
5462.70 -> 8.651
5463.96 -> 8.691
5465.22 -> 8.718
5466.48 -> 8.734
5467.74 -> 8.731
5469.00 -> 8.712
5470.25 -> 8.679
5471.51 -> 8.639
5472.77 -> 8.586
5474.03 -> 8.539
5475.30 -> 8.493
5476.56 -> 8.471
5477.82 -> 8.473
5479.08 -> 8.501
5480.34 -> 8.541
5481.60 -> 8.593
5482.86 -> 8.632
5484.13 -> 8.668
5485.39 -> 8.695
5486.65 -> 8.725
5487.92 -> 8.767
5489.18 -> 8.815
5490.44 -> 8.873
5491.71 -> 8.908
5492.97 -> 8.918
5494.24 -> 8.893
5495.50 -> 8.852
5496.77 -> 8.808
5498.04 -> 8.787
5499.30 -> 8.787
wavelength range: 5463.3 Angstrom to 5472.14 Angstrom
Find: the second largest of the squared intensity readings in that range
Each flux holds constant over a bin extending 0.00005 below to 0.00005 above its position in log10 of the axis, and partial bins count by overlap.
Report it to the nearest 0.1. 76.2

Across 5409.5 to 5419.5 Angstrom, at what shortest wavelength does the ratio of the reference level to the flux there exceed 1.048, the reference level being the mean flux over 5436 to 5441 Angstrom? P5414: 5410.13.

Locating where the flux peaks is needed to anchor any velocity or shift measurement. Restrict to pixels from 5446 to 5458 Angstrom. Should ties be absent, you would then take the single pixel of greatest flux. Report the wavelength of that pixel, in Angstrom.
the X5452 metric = 5457.67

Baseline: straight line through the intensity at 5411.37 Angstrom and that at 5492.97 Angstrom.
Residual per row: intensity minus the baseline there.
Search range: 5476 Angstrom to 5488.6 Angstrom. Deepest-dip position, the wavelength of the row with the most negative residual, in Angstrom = 5477.82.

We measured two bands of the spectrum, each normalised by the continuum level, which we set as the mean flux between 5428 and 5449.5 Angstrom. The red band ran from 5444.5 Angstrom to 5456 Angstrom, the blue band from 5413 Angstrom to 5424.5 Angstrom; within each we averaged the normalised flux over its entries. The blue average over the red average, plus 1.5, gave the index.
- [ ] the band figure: 2.59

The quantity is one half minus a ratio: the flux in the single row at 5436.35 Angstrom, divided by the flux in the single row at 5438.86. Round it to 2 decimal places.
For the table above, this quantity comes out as -0.47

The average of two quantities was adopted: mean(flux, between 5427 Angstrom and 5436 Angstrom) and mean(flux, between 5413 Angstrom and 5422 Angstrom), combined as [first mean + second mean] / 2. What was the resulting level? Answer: 8.7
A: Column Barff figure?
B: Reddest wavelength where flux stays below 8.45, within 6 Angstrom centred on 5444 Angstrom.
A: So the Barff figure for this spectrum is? 5446.37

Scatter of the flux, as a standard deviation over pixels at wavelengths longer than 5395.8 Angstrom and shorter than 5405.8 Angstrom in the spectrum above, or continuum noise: 0.02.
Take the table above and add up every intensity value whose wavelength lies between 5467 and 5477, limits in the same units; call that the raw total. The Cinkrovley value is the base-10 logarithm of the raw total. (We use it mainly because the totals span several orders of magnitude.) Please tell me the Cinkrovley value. 1.84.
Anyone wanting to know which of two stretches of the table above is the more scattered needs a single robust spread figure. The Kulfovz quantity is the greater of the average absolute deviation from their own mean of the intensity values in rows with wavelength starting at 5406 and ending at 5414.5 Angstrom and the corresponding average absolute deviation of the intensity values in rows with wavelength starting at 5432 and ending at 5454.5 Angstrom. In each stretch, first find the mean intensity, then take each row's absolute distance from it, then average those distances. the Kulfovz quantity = 0.26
